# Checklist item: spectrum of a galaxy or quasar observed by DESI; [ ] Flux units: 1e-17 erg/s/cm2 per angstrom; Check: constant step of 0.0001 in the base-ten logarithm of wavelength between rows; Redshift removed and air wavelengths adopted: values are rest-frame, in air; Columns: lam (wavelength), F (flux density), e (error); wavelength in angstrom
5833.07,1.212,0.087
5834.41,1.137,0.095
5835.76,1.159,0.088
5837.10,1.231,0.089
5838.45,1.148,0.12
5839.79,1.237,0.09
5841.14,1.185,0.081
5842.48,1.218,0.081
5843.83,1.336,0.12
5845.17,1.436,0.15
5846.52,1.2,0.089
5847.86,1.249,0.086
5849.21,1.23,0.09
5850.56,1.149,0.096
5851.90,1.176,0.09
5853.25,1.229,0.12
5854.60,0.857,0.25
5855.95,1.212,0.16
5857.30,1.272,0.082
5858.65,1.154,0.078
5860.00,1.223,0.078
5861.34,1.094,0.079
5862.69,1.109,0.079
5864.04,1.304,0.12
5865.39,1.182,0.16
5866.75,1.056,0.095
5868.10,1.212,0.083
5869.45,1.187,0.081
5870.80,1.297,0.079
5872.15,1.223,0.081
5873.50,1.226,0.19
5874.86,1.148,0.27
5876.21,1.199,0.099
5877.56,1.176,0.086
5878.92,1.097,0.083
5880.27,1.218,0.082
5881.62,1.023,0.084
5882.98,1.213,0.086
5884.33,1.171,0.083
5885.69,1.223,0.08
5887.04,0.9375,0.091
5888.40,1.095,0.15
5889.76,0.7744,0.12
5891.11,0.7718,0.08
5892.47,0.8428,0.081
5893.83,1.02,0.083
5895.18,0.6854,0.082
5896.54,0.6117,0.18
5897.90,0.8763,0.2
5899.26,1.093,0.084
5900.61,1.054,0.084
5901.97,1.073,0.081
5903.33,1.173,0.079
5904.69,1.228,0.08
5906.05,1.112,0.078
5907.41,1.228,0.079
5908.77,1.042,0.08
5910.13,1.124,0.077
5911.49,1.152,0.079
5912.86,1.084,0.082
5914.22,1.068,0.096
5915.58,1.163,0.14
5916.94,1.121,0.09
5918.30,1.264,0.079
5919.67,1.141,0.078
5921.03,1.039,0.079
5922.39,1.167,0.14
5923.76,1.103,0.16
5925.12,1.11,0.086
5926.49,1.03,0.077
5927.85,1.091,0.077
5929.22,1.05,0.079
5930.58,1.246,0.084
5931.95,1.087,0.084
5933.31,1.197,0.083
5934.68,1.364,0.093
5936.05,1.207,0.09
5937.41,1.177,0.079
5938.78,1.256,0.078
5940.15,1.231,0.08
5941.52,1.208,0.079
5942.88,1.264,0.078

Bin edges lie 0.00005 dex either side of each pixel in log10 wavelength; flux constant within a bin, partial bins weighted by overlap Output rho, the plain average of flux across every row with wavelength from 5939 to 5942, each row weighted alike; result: 1.22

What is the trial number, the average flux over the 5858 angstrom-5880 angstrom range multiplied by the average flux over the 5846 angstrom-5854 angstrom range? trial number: 1.42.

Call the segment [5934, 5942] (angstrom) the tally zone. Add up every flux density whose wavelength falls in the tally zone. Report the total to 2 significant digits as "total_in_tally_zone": 7.4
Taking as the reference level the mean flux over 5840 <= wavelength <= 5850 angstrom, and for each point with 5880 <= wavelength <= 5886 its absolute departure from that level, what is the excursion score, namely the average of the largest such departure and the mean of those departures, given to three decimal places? 0.169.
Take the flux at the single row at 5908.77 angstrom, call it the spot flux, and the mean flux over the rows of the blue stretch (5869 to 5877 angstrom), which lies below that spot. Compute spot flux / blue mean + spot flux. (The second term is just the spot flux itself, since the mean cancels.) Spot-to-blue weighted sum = 1.90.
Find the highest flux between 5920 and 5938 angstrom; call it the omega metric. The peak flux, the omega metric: 1.364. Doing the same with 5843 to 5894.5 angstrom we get 1.436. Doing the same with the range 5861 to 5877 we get 1.304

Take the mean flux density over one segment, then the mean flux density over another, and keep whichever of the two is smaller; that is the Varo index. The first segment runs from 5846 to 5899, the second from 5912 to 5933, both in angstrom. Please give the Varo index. 1.10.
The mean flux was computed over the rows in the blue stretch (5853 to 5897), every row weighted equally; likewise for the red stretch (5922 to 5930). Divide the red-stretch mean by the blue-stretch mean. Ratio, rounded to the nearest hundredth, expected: 1.00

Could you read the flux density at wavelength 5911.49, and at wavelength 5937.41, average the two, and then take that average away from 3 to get 1.84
